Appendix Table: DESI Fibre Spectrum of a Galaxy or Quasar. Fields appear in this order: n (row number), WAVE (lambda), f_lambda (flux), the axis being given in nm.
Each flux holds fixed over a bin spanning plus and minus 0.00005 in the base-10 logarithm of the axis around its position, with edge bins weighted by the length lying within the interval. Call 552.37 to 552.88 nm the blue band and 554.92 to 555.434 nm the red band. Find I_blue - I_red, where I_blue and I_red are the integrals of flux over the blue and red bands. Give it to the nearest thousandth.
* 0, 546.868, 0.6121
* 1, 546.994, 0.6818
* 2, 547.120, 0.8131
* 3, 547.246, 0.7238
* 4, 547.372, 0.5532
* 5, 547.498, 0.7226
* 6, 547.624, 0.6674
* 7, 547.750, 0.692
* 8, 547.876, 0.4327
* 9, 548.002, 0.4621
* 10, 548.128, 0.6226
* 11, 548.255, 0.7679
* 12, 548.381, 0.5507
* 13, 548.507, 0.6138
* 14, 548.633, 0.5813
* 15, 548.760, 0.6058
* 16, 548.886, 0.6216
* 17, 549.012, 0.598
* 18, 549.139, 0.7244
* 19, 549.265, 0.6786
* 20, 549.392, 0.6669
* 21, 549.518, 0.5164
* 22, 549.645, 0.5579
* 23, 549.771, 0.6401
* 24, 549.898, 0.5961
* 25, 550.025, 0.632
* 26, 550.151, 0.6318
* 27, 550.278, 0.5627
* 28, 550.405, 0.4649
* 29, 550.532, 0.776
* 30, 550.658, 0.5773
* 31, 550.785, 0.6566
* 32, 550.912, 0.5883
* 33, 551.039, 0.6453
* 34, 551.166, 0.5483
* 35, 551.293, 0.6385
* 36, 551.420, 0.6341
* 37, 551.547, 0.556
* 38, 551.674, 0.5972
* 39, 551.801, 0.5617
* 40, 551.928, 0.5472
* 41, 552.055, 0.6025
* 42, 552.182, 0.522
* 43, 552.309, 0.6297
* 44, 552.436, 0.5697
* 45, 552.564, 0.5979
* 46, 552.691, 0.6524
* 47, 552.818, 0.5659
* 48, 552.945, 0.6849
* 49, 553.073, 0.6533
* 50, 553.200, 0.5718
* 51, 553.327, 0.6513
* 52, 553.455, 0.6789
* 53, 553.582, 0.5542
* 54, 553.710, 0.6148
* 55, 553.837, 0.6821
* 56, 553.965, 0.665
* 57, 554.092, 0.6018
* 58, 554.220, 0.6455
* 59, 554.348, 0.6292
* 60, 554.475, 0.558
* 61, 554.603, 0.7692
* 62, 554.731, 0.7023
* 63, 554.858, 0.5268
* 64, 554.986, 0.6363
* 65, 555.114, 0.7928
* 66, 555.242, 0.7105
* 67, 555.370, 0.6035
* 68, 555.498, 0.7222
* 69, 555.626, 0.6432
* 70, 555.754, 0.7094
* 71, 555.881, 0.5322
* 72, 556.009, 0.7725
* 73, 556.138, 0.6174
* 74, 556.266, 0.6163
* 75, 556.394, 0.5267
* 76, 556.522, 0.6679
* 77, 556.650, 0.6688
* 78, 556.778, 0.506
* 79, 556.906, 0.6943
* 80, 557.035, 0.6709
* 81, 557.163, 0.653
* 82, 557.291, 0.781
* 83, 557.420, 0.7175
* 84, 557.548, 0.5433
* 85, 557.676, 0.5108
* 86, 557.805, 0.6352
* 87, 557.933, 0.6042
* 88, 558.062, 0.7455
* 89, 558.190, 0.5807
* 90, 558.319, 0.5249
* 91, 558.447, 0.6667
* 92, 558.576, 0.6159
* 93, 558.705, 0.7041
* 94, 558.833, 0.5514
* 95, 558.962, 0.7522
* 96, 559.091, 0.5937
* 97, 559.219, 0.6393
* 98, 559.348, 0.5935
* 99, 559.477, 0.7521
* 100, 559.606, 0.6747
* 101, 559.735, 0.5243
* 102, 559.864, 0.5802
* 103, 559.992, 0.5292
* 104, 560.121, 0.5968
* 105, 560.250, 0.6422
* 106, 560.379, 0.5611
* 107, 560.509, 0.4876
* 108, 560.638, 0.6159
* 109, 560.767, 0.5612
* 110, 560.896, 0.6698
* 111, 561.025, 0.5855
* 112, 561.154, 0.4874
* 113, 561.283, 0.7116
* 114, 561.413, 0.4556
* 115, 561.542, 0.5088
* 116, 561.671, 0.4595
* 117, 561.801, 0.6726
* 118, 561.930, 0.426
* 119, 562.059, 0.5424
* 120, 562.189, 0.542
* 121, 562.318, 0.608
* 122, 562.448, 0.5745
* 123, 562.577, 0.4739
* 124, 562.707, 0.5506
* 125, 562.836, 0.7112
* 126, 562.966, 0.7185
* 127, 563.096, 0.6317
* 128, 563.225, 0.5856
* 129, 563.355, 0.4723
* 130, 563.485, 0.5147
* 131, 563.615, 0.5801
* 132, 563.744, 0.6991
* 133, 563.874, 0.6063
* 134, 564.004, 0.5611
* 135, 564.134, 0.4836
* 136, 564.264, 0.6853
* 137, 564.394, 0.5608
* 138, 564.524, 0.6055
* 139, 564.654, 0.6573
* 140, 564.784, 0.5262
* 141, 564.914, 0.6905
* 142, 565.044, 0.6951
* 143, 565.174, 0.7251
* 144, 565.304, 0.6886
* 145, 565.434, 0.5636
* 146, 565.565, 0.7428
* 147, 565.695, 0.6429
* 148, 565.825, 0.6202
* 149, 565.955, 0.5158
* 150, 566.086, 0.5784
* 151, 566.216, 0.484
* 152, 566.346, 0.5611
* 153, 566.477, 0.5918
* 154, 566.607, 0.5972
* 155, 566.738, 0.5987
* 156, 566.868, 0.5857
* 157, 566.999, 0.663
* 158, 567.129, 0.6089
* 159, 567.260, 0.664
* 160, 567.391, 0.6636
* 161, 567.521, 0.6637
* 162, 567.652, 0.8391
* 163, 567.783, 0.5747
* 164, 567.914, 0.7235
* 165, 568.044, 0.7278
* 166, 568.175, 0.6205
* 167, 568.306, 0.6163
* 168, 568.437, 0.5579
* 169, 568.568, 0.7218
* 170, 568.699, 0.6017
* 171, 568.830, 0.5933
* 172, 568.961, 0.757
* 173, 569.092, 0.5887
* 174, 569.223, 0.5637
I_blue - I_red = -0.047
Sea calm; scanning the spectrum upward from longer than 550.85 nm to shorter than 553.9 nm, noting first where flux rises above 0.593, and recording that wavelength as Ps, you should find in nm 551.039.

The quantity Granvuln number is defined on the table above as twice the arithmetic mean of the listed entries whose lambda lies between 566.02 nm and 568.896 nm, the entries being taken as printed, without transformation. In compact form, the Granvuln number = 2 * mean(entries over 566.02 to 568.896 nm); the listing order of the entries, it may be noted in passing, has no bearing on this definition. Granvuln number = 1.26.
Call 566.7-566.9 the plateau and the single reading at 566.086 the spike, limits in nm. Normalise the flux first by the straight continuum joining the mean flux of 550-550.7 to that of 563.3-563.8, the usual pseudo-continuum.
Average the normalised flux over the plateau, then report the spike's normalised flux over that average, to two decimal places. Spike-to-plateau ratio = 0.97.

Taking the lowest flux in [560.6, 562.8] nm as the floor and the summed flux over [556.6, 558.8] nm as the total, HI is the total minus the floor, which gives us 10.4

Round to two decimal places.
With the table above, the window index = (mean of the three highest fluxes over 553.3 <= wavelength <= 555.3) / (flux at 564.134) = 1.57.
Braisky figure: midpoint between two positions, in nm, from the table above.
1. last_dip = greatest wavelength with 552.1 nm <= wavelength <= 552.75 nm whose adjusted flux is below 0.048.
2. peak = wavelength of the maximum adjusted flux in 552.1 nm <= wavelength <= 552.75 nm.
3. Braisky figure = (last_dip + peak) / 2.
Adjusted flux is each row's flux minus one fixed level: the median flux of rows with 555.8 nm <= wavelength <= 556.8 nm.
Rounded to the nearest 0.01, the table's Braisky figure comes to 552.69 nm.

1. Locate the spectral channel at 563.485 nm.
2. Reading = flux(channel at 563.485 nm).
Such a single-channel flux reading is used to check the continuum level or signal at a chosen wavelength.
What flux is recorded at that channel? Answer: 0.5147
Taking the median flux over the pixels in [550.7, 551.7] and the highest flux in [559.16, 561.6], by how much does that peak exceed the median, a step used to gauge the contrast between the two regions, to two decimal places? 0.14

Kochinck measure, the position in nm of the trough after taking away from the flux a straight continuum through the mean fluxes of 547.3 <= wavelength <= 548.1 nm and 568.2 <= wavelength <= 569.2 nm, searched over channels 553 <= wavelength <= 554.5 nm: 553.582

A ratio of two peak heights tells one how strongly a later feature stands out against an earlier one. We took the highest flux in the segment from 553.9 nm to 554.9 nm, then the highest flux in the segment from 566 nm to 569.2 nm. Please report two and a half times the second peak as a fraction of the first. 2.73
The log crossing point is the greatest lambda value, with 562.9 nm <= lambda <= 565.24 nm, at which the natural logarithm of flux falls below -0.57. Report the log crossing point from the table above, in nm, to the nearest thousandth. 564.784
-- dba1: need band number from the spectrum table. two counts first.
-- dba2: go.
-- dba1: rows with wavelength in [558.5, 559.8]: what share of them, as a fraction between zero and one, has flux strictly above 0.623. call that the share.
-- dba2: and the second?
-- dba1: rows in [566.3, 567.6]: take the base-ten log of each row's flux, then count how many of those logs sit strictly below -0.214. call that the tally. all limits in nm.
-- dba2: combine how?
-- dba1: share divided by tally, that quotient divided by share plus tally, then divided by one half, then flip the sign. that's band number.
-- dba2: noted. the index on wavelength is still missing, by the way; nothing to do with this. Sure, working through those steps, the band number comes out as -0.026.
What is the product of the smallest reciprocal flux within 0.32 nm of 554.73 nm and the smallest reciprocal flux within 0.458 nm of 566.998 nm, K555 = 1.958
